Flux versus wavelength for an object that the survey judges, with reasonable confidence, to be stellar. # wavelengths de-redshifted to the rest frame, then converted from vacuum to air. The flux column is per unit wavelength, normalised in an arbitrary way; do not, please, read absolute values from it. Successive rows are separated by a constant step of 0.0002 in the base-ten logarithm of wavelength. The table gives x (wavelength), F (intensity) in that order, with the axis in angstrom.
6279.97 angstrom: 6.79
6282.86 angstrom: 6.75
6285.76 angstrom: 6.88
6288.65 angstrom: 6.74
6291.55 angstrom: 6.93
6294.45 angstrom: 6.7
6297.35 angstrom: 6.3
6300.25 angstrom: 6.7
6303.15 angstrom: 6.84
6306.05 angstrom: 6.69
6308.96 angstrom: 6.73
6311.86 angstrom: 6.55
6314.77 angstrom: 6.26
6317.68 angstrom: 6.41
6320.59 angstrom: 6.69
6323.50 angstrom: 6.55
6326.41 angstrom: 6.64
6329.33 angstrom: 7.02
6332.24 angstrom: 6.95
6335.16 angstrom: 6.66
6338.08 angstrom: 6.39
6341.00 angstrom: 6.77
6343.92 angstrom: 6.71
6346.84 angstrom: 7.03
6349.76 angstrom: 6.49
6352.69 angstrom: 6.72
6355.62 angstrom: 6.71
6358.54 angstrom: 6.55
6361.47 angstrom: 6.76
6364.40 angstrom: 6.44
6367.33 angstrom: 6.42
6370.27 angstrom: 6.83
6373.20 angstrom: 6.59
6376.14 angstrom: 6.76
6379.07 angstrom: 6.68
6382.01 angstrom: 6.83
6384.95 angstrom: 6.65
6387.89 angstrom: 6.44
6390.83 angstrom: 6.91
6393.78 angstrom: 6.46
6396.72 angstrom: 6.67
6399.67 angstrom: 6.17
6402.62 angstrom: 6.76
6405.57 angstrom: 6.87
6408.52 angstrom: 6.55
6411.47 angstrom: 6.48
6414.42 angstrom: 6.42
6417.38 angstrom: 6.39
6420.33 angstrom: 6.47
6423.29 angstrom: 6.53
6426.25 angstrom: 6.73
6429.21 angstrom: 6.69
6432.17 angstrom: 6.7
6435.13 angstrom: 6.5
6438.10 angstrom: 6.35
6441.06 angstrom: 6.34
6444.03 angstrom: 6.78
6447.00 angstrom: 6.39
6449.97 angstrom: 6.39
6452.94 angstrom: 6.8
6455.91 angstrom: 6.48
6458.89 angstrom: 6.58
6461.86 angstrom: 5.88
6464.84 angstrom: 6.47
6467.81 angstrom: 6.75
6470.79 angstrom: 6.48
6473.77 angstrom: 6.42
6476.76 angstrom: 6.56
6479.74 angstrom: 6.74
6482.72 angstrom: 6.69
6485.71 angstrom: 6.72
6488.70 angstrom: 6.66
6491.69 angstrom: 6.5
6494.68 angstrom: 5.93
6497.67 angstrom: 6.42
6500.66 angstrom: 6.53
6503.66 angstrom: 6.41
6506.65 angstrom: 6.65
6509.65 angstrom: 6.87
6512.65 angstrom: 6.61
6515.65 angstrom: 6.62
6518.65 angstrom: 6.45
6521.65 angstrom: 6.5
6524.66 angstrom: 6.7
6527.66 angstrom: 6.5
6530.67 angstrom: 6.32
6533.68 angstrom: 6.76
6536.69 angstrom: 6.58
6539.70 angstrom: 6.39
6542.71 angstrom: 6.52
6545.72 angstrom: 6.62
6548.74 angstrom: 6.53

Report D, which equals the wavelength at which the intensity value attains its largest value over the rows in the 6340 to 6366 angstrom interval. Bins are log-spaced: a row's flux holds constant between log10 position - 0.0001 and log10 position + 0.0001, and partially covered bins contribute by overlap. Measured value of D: 6346.84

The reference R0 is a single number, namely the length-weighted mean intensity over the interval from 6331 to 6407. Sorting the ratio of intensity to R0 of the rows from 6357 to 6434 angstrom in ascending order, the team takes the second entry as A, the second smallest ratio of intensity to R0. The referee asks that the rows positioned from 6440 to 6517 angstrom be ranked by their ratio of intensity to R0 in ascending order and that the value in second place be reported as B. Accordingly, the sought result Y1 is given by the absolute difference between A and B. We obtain 0.0691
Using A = 0.96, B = 0.89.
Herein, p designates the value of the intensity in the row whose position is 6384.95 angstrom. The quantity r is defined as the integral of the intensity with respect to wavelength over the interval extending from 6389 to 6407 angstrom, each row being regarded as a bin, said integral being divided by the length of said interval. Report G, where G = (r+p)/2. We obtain 6.64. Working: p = 6.65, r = 6.63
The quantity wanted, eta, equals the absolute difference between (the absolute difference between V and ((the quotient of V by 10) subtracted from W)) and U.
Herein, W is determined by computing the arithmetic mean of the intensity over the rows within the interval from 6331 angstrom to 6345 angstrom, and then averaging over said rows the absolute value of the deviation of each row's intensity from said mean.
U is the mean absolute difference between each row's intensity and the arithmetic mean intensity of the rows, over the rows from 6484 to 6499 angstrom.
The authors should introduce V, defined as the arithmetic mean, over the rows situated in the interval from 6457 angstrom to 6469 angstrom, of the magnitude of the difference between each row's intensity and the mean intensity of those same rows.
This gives 0.057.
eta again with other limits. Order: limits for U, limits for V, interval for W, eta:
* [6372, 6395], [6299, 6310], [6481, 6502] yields 0.003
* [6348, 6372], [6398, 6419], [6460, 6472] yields 0.077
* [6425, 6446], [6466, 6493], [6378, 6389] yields 0.145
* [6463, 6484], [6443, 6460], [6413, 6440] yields 0.072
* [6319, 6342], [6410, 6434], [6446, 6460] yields 0.152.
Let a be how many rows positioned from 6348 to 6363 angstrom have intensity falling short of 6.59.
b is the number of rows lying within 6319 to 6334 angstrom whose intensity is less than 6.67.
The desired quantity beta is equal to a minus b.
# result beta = 0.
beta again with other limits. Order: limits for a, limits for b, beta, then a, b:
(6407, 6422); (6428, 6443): 2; 5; 3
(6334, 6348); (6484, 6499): -3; 1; 4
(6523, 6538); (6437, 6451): -1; 3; 4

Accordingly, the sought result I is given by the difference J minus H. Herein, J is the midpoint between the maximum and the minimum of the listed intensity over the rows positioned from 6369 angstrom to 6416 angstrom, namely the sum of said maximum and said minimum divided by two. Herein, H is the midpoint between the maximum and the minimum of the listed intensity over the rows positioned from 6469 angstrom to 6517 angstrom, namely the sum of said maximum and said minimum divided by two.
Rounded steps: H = 6.40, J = 6.54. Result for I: 0.14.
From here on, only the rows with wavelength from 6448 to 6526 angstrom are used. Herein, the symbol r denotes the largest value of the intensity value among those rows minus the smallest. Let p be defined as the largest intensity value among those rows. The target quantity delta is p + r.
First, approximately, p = 6.87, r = 0.99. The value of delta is 7.86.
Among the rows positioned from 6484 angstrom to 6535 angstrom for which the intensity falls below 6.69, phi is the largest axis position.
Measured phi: 6530.67 angstrom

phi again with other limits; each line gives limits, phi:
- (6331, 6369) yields 6367.33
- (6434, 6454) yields 6449.97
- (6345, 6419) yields 6417.38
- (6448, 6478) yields 6476.76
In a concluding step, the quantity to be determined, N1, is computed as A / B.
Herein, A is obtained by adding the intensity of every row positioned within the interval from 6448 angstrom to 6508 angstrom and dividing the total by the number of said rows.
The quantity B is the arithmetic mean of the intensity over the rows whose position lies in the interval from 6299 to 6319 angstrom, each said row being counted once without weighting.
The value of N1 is 0.986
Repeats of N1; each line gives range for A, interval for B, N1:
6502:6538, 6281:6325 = 0.990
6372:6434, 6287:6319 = 0.998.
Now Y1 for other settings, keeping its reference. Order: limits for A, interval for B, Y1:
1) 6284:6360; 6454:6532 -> 0.0555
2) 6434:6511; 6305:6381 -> 0.0691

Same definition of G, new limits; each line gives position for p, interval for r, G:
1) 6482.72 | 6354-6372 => 6.65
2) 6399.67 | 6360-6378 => 6.40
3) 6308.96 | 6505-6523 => 6.67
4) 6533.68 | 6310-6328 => 6.64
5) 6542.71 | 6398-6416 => 6.53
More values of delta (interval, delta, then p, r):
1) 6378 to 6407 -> 7.65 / 6.91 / 0.74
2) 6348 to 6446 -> 7.65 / 6.91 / 0.74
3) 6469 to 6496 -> 7.55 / 6.74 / 0.81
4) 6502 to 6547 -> 7.42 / 6.87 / 0.55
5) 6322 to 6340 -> 7.65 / 7.02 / 0.63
